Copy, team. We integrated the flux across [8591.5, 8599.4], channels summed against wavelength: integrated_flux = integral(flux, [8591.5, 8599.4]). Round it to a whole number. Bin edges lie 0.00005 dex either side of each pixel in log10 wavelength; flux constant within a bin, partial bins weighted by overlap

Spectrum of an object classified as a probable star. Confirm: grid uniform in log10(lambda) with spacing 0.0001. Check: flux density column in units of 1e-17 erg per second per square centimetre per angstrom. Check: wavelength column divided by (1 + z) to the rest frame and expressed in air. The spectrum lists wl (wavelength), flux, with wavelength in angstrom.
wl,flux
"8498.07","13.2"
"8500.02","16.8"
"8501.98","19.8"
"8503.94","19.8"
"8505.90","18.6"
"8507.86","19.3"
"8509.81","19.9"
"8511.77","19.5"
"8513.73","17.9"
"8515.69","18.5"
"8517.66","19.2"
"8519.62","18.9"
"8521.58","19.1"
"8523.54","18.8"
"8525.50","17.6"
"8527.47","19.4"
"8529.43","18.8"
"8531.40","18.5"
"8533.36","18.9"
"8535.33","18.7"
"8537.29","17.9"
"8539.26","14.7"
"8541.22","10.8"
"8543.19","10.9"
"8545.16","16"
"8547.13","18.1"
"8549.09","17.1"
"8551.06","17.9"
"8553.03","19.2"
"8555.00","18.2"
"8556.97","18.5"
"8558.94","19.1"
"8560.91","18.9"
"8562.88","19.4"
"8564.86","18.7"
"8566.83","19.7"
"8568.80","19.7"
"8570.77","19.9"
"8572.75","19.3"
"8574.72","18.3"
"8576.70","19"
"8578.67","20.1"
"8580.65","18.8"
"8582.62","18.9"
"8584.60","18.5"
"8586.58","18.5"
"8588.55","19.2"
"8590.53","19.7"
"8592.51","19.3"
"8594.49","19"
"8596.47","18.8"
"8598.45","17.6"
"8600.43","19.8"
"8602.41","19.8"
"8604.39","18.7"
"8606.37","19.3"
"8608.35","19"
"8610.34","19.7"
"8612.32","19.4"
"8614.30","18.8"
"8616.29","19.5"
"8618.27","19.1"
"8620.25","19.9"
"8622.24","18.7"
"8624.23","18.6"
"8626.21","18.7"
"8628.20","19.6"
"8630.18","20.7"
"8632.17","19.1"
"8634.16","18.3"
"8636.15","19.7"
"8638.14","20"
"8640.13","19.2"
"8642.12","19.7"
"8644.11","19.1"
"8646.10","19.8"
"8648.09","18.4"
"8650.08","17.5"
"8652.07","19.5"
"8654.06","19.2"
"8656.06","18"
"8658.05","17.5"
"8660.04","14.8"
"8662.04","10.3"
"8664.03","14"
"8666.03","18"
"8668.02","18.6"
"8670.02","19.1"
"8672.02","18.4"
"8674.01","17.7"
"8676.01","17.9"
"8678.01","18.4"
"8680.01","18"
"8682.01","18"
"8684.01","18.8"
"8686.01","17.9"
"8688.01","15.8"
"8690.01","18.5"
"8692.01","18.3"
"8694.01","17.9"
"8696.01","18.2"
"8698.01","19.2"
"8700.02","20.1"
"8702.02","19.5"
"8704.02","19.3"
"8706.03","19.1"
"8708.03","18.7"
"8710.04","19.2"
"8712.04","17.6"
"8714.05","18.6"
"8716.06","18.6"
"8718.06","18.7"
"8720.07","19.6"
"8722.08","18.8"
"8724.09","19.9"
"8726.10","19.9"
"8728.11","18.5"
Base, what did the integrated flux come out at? 148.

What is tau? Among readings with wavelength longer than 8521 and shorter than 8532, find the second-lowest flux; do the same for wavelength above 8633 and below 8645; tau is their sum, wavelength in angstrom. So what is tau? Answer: 37.6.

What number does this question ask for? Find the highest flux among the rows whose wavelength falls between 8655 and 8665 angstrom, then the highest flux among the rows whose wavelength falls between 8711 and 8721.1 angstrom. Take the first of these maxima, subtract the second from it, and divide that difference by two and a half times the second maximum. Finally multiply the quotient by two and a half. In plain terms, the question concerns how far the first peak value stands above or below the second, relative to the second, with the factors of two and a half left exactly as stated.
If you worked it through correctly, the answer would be -0.08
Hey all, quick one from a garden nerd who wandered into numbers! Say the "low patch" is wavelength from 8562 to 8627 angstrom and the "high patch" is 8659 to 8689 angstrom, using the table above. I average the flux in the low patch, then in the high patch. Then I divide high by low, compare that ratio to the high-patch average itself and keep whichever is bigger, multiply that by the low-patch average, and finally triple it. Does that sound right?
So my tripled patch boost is 978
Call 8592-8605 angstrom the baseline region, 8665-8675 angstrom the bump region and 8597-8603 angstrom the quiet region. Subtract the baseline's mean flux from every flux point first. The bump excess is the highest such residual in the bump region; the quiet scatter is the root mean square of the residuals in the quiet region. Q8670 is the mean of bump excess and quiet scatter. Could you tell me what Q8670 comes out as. 0.57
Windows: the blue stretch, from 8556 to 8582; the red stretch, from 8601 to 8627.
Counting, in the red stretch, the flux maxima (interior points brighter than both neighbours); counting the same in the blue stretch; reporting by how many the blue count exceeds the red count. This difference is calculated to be 0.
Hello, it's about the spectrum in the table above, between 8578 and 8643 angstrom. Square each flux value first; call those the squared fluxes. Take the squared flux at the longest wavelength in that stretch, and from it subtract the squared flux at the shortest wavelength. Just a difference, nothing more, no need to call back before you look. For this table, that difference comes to -16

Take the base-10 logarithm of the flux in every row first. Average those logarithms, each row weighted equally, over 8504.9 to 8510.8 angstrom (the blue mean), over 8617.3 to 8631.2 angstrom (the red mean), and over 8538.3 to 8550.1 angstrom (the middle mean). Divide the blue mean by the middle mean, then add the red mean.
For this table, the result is 2.40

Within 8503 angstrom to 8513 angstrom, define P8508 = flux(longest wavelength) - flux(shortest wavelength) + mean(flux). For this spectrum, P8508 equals 19.1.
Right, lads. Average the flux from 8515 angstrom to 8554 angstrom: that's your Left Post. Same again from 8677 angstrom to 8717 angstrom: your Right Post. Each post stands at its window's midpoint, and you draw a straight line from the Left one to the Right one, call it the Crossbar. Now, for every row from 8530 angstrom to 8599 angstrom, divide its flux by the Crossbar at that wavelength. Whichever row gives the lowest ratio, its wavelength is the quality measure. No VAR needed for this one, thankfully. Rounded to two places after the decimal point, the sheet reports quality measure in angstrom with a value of 8541.22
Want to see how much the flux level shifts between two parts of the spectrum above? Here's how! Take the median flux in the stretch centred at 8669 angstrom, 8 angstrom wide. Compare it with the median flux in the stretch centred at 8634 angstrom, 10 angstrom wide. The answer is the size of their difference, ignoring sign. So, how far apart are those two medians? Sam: 1.20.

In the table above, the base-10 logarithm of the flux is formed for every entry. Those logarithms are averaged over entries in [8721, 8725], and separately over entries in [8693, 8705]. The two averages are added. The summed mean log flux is 2.57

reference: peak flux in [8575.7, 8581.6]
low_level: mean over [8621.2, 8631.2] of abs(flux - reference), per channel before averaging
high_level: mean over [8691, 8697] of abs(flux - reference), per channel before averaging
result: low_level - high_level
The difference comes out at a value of -0.89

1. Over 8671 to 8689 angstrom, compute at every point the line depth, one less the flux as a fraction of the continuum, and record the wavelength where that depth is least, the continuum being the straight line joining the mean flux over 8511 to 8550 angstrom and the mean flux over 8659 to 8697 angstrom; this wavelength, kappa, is 8684.01 angstrom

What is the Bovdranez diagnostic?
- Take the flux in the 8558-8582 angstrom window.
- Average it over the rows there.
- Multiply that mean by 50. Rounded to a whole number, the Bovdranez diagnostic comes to 962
